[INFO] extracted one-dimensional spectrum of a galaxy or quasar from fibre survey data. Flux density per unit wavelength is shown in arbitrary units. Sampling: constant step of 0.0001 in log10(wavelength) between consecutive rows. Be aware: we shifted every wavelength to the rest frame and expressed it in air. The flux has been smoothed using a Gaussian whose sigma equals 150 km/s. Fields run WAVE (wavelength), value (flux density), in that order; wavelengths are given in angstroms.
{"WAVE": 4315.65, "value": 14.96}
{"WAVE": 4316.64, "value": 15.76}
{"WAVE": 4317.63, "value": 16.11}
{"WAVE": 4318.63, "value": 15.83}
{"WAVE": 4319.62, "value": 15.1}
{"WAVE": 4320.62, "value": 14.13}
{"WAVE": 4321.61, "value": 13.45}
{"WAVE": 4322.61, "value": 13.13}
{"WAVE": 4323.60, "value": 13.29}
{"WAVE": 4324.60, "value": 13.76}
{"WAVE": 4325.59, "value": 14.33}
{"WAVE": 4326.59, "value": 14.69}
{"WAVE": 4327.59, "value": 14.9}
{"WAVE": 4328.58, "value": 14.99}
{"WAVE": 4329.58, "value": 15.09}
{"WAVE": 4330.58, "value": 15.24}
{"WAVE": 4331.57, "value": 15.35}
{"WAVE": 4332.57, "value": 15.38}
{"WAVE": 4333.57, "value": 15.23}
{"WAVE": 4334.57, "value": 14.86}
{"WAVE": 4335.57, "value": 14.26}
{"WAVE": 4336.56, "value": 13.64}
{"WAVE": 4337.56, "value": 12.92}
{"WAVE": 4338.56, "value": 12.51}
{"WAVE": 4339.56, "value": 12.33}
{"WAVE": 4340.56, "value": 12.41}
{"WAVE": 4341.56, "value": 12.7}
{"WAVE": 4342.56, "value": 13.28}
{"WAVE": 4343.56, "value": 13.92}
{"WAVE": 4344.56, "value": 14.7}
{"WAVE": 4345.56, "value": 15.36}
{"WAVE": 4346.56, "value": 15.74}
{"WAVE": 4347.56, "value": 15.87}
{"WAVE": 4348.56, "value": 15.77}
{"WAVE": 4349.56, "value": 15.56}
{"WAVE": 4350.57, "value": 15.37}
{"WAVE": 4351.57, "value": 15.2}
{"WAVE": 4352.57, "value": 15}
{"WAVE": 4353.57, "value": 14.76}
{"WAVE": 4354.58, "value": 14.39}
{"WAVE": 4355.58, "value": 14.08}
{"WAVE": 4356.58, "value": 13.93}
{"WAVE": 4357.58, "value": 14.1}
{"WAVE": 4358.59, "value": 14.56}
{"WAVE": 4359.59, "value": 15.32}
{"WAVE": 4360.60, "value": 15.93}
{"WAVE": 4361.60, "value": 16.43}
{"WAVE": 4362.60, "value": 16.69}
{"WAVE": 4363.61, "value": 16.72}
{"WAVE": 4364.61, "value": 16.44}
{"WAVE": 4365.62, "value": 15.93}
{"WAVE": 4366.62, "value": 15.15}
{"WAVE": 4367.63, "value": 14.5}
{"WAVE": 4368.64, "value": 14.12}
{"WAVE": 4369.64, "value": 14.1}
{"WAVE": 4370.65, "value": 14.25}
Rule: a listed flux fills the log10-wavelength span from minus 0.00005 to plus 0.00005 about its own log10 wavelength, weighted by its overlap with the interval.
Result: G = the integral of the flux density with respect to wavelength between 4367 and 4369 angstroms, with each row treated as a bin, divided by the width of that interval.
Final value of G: 14.3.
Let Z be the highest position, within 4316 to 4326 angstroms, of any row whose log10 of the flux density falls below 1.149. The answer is 4324.60 angstroms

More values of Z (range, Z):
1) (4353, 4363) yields 4356.58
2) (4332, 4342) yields 4341.56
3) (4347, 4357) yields 4356.58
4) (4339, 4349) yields 4343.56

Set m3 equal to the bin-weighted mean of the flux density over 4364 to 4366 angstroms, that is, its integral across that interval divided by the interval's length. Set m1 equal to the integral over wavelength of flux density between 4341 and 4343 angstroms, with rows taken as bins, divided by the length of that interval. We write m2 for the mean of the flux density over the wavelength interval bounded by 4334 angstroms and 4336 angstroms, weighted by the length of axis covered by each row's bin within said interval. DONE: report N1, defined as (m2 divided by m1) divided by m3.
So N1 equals 0.0692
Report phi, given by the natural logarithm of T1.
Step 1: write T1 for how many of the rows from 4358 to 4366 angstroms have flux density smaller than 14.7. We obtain 0.0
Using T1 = 1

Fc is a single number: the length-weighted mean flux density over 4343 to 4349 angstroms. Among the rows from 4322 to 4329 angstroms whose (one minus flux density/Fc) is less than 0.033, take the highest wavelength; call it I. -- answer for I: 4328.58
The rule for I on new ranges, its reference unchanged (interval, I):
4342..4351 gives 4350.57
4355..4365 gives 4364.61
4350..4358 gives 4353.57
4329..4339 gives 4334.57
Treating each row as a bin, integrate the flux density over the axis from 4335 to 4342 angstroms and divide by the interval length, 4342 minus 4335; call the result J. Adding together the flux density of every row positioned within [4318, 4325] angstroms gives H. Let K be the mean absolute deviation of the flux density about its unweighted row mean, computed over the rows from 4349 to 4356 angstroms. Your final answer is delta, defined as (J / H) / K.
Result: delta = 0.308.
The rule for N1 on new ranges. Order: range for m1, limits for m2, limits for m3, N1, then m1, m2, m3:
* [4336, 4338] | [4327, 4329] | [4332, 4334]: 0.0732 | 13.4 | 15.0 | 15.3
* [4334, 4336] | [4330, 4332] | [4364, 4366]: 0.0648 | 14.6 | 15.3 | 16.2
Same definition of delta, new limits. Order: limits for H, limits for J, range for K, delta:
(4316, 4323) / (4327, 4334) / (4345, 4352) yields 0.704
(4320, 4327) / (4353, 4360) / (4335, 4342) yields 0.266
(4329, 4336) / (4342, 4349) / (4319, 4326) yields 0.260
